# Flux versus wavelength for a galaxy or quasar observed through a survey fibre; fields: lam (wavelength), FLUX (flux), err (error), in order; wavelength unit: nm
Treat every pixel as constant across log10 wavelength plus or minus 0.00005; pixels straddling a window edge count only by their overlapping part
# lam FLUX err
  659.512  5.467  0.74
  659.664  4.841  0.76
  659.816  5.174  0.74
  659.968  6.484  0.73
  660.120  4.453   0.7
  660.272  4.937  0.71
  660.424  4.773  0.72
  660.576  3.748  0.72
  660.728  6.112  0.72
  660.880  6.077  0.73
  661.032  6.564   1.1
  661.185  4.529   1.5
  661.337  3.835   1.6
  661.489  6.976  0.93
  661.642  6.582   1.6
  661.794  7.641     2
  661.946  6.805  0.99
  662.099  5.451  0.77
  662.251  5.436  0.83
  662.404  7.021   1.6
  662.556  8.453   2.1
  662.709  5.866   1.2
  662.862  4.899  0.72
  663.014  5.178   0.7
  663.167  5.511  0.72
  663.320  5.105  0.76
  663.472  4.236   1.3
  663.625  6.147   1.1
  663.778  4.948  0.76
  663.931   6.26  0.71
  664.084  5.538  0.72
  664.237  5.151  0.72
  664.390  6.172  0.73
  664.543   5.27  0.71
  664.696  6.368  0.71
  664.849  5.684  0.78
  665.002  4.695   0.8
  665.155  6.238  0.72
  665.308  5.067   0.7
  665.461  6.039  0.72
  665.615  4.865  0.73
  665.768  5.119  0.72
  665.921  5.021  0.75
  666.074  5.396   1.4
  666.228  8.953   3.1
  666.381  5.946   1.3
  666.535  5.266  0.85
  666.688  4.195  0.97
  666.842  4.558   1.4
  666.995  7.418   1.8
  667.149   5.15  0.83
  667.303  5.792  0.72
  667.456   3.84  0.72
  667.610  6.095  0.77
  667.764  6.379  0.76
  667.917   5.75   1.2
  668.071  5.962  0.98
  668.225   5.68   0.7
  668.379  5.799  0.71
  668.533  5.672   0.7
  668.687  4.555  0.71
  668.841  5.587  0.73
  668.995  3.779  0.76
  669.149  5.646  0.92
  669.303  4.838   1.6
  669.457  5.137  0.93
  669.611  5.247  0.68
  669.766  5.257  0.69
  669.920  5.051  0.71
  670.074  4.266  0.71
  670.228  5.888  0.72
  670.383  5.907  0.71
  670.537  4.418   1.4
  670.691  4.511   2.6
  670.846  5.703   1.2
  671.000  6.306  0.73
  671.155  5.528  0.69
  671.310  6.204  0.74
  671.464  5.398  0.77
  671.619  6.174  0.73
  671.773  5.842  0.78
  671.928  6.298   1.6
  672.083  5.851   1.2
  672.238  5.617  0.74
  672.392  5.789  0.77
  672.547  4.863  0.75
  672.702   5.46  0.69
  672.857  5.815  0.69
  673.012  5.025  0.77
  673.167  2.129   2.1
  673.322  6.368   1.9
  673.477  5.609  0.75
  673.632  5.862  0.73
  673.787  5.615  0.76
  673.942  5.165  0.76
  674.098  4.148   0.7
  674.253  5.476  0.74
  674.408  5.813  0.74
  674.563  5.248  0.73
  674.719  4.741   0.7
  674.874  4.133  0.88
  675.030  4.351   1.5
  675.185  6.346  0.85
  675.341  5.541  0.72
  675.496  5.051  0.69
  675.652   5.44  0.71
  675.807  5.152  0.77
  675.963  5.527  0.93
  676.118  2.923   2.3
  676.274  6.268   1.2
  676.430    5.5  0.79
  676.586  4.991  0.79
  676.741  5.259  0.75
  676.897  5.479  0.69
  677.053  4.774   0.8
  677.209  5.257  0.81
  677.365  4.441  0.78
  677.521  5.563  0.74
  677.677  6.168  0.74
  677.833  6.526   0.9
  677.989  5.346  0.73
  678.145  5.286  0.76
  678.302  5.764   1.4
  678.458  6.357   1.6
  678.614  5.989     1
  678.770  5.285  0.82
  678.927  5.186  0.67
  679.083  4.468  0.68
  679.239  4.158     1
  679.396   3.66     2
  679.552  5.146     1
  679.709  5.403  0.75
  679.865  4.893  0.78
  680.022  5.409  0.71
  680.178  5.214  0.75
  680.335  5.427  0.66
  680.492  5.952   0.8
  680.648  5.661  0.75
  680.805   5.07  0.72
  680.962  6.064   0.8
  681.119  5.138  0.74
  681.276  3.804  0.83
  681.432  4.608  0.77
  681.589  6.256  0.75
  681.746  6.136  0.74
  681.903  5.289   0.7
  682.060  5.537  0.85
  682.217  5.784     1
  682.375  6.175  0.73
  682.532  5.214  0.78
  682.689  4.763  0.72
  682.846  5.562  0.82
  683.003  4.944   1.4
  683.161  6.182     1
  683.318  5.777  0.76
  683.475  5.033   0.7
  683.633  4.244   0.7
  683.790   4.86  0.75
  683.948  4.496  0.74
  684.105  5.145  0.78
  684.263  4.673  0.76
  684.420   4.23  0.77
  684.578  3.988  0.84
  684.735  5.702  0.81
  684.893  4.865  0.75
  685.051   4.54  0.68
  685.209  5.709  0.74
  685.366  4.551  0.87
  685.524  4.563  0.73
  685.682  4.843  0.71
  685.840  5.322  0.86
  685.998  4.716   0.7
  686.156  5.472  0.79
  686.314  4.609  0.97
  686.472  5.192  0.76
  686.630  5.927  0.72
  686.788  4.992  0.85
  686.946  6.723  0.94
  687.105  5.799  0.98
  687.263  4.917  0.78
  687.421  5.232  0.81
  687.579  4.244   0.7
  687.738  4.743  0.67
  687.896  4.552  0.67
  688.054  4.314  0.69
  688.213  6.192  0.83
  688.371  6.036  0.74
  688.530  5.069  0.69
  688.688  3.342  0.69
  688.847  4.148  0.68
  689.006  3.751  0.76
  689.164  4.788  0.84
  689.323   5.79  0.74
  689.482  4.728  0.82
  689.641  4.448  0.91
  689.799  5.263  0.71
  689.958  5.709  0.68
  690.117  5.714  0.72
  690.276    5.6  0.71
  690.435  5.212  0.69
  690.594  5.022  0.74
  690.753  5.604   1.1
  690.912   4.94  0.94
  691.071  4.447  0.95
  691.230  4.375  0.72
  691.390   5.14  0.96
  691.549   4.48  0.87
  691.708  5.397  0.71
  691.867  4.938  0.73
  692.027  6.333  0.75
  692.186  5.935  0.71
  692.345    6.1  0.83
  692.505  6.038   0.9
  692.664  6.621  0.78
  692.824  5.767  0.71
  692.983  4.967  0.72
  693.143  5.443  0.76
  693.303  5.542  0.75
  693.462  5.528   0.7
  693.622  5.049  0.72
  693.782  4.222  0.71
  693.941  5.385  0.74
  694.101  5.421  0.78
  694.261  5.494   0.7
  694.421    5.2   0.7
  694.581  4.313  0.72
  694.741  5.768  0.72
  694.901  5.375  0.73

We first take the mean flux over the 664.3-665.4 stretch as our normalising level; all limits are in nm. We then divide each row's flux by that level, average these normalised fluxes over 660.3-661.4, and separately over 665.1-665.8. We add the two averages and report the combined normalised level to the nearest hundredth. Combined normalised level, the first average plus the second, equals 1.87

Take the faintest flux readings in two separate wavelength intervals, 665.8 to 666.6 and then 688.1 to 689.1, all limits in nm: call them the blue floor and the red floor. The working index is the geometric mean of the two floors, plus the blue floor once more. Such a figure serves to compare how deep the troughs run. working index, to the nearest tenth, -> 9.1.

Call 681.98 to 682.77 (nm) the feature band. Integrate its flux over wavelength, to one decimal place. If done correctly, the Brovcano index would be 4.3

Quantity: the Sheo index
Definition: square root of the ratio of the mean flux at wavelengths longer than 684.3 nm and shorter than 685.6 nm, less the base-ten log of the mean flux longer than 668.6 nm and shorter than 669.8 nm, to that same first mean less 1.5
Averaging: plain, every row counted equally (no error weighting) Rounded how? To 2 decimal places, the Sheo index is 1.12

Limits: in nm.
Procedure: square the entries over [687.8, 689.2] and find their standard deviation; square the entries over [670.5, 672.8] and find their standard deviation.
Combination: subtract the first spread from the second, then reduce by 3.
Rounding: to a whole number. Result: -6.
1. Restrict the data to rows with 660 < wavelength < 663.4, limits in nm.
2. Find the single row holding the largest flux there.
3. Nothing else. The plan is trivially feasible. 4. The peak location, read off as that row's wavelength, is 662.556 nm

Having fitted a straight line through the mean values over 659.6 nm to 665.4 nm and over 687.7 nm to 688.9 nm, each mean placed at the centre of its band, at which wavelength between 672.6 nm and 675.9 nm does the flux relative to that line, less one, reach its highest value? 675.185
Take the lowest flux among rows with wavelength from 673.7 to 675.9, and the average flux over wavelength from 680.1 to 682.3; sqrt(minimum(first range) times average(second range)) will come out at 4.73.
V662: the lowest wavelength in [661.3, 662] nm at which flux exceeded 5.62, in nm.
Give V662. 661.489 nm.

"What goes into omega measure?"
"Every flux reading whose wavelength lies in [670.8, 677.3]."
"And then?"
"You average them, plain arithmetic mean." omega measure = 5.33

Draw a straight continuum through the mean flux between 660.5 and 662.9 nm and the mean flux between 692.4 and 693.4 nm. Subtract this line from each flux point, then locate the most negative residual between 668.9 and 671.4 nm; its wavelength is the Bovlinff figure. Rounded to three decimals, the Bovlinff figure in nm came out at 668.995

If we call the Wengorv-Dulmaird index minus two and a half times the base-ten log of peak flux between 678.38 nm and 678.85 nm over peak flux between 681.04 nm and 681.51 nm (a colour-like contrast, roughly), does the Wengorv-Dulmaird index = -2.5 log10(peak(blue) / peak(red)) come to -0.23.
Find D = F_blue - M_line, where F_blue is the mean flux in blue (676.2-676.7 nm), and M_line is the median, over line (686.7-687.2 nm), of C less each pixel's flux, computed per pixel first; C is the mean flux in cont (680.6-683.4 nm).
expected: 5.9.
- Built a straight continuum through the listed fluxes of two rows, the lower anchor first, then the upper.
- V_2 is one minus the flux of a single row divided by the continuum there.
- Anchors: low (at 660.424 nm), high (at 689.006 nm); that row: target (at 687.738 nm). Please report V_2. -0.249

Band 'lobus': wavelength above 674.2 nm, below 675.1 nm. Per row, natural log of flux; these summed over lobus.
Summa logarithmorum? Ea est 9.6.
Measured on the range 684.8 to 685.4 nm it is 6.4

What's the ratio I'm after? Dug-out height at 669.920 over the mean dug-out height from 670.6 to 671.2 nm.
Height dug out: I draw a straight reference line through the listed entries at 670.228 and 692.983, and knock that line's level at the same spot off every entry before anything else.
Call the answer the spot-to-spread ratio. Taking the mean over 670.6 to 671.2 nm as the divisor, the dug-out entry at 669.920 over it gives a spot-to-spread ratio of 2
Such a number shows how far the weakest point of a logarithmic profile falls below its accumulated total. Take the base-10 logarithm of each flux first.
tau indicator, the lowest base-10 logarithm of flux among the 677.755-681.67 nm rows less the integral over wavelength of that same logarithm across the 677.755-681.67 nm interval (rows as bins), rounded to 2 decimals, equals -2.25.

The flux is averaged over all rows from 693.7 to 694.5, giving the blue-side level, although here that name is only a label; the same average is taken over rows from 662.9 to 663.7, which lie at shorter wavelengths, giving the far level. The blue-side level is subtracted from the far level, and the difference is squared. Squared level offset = 0.01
